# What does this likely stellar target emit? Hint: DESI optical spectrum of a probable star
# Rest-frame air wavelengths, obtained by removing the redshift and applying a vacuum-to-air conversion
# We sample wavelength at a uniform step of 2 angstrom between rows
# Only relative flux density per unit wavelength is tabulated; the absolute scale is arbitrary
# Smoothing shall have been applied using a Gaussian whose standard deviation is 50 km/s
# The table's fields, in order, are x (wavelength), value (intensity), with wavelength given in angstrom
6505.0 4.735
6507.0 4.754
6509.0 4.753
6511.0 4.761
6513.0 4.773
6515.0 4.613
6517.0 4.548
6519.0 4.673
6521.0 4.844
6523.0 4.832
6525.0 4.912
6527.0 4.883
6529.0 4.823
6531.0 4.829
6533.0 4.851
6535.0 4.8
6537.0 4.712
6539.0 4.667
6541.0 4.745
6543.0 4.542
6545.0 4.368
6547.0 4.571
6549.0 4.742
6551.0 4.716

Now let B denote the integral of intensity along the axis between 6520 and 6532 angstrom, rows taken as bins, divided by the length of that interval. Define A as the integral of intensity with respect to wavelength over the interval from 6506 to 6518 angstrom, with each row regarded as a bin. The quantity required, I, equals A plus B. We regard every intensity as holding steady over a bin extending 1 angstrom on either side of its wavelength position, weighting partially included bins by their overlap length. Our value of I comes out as 61.3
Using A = 56.4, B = 4.85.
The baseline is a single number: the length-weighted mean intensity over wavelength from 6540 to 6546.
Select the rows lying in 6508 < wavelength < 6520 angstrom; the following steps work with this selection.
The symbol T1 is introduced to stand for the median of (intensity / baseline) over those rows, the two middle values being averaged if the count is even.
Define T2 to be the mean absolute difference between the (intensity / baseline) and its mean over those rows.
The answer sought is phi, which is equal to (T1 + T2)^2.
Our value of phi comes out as 1.11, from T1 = 1.04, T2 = 0.017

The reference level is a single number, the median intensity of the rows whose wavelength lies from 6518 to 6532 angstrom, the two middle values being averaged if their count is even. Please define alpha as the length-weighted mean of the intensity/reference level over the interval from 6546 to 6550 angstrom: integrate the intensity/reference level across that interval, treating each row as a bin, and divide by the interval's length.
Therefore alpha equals 0.96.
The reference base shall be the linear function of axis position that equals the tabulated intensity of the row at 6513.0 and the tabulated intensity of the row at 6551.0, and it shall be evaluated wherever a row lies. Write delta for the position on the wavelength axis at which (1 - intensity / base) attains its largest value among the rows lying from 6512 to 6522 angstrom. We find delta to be 6517.0 angstrom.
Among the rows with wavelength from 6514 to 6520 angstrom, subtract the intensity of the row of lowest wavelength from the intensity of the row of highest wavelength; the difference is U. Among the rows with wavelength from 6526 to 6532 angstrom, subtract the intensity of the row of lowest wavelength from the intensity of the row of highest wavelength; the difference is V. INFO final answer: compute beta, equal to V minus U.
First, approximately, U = 0.1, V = -0.05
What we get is -0.1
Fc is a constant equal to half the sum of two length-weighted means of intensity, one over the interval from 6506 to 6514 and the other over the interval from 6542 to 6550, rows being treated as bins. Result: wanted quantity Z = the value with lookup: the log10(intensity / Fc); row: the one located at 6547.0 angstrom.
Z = -0.008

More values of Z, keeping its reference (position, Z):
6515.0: -0.004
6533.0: 0.018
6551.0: 0.005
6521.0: 0.017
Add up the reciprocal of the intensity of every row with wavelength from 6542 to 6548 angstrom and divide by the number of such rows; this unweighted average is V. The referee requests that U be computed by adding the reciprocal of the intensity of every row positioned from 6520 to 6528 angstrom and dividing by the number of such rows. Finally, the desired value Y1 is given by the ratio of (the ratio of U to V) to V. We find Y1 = 4.15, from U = 0.205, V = 0.223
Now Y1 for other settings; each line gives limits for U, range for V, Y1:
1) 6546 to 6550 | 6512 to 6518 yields 4.63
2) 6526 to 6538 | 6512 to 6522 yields 4.56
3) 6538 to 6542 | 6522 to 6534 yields 5.01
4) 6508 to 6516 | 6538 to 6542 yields 4.69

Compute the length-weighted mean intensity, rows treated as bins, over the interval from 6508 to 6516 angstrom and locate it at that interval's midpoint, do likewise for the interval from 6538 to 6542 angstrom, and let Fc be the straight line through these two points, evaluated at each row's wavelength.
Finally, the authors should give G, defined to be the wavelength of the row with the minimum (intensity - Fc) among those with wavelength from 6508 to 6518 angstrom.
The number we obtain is 6517.0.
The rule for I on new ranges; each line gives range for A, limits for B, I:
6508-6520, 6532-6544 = 61.0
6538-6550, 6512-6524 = 60.0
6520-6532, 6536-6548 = 62.8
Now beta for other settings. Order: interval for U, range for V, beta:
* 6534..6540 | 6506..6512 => 0.1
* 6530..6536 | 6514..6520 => 0.1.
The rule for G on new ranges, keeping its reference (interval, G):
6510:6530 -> 6517.0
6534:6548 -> 6545.0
